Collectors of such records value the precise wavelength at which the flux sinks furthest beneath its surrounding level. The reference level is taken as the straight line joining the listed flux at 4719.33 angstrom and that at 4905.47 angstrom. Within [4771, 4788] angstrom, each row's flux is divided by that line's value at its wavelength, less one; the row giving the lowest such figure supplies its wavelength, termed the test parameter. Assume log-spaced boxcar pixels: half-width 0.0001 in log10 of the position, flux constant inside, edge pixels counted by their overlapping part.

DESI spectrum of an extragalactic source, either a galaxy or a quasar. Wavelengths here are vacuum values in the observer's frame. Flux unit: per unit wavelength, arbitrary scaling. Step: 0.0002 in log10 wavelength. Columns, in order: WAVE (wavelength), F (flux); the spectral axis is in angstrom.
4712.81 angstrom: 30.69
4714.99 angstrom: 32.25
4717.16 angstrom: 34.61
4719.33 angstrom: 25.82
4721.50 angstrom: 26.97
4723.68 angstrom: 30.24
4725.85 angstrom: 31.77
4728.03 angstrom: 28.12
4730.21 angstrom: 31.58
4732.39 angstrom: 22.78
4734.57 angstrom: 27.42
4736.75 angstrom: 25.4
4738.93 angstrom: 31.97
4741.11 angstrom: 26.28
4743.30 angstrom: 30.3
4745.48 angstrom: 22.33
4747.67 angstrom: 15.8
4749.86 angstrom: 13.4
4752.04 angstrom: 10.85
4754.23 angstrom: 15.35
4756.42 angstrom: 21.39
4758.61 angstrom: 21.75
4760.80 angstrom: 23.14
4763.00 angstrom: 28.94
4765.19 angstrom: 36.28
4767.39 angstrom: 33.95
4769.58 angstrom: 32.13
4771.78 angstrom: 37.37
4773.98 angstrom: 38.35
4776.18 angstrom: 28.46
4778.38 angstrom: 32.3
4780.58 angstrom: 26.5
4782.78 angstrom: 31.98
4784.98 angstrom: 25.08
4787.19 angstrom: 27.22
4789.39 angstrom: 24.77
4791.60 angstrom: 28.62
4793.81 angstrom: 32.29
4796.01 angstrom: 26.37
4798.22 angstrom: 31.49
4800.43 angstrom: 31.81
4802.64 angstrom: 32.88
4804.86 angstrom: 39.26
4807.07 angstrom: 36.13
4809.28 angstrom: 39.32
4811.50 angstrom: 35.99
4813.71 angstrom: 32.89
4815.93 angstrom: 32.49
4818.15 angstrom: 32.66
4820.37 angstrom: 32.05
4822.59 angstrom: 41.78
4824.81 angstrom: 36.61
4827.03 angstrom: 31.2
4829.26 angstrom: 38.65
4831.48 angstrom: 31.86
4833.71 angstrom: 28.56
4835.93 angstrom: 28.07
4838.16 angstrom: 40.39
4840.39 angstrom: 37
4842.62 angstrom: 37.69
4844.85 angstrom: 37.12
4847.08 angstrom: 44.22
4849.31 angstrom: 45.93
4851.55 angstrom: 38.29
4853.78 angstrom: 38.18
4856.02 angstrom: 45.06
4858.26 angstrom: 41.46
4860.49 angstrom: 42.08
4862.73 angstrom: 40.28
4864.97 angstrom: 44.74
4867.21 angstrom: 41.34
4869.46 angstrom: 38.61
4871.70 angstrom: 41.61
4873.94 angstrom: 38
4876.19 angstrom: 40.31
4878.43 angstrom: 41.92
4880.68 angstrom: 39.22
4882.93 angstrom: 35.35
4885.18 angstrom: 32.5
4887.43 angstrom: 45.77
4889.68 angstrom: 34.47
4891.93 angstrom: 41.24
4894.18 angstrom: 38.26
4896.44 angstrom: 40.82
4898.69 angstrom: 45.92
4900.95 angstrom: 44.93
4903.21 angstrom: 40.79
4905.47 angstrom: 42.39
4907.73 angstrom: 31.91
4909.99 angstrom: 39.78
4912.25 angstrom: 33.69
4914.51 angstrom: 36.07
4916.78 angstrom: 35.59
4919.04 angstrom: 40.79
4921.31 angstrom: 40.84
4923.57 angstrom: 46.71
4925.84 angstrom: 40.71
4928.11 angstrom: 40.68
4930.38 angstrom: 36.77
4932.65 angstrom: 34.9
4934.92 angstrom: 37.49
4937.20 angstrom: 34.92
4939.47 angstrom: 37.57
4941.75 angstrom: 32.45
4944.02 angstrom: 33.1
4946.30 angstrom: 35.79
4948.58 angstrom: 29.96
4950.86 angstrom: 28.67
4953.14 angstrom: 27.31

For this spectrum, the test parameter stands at 4784.98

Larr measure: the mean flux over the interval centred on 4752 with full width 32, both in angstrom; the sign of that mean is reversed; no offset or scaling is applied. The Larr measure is -24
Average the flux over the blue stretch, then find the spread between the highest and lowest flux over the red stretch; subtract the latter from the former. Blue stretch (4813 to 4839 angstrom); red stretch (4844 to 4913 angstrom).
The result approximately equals 19.9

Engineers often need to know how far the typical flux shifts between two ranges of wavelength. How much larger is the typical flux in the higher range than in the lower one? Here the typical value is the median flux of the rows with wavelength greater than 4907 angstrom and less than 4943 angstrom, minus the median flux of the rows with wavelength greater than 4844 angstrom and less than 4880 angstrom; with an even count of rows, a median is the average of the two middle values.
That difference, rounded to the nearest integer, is -4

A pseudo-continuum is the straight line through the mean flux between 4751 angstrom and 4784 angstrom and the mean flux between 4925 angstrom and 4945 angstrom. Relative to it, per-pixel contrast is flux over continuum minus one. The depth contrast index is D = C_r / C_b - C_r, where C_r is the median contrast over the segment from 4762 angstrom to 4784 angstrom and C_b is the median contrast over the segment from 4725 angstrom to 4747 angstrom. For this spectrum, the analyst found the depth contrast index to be 2.0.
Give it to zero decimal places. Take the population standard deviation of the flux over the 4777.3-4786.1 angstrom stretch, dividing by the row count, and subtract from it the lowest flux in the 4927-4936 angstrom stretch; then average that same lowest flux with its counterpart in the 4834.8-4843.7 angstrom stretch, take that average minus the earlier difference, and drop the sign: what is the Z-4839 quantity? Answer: 63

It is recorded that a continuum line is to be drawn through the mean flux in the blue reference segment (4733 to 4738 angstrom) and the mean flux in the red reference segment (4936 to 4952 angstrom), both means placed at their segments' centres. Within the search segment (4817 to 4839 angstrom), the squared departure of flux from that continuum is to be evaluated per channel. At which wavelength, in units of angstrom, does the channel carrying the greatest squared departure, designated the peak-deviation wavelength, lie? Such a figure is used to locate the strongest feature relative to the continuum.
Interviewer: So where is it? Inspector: 4822.59 angstrom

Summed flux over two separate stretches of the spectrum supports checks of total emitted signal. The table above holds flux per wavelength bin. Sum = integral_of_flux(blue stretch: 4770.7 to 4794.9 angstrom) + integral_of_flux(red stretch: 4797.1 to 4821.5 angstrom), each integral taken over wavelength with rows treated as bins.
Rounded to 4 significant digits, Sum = 1568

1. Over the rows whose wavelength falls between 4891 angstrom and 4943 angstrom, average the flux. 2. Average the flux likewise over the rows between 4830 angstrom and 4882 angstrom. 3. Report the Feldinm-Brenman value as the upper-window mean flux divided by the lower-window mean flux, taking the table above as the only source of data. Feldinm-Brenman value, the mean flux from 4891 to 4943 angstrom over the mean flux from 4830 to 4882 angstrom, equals 0.99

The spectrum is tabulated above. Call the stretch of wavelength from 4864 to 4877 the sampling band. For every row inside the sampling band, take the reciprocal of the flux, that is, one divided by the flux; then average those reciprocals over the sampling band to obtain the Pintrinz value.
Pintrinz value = 0.025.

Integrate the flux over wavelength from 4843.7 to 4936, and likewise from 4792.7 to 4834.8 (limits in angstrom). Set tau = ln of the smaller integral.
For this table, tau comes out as 7.26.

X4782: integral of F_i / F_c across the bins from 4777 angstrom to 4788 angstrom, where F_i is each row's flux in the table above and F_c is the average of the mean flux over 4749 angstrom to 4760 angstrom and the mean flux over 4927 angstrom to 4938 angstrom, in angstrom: 12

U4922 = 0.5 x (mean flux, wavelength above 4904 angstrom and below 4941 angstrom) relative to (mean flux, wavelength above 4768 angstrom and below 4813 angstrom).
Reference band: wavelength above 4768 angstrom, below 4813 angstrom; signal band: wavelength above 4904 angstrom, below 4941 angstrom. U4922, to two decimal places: 0.60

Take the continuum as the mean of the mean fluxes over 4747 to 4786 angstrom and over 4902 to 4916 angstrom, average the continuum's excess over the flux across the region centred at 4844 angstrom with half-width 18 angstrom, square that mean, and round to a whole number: 36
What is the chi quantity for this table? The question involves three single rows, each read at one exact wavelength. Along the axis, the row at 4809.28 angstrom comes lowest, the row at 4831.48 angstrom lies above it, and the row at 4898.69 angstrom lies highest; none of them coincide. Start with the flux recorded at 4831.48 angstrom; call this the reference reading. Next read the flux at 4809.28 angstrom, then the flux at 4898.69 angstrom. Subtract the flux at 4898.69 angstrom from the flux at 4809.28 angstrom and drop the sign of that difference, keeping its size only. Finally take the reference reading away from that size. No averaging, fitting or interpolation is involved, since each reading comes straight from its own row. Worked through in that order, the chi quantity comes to -25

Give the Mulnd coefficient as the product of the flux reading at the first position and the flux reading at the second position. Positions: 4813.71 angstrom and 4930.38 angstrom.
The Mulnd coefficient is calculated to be 1209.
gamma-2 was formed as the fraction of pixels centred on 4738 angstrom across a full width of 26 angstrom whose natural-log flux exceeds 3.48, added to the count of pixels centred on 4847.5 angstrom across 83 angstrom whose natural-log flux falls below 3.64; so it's 17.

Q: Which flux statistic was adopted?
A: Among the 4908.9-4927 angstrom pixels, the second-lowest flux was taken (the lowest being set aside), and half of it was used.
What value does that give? 17.8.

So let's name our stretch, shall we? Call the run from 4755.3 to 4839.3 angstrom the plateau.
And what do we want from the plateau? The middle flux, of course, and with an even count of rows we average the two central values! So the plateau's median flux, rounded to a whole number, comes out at 32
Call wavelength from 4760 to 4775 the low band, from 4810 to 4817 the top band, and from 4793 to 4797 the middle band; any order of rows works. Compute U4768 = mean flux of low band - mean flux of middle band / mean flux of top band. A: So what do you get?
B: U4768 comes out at 32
